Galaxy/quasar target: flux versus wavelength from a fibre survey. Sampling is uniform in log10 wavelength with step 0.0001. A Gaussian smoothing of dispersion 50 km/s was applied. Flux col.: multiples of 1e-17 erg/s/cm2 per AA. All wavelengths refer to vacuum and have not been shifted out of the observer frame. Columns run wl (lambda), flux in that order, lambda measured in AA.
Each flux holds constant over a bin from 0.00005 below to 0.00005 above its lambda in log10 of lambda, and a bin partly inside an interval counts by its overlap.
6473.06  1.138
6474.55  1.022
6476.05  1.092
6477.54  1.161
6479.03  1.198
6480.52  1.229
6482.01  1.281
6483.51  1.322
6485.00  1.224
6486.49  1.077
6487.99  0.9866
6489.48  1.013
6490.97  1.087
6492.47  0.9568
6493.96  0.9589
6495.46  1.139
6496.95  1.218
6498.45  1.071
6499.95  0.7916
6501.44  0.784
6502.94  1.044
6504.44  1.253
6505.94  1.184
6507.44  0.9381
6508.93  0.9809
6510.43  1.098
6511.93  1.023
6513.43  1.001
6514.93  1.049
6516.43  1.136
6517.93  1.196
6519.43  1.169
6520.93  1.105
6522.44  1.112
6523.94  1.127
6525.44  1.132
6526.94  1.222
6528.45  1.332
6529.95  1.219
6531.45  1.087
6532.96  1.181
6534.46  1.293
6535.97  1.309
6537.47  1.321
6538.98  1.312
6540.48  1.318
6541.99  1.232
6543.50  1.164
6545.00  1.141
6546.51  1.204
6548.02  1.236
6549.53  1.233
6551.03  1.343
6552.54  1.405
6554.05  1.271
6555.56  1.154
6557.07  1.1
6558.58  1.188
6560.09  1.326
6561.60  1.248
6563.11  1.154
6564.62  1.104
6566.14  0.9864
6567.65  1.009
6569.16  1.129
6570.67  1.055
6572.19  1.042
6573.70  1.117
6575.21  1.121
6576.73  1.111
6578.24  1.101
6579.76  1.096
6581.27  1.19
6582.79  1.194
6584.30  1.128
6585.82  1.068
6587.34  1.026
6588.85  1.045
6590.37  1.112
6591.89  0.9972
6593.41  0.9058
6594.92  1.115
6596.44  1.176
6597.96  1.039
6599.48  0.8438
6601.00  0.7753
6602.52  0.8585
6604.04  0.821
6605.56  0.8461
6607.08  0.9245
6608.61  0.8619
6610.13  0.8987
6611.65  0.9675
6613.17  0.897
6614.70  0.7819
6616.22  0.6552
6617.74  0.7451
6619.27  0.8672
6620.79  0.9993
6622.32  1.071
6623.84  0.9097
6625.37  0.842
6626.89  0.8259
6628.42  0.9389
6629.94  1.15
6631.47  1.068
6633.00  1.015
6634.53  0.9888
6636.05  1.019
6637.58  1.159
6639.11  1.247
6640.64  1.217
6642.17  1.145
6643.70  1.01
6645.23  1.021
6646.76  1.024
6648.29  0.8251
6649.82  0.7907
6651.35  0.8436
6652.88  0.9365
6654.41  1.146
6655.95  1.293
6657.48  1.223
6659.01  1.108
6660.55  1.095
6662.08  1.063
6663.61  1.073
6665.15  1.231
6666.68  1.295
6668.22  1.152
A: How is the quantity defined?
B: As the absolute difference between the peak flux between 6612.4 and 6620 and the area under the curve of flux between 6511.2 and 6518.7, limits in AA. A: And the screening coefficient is 7.2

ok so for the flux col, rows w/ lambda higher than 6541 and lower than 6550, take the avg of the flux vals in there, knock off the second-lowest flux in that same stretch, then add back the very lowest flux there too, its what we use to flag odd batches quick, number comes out 1.18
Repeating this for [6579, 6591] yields 1.09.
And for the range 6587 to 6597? 0.96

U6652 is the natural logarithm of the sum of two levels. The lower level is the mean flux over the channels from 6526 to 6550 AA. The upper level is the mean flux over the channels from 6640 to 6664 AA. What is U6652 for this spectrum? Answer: 0.83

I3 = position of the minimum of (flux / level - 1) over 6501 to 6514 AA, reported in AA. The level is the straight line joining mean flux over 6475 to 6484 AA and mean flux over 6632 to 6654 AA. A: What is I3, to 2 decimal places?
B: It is 6501.44 AA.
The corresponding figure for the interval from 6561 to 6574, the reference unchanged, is 6566.14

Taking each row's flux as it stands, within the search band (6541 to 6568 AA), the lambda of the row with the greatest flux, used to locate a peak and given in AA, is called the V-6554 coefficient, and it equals 6552.54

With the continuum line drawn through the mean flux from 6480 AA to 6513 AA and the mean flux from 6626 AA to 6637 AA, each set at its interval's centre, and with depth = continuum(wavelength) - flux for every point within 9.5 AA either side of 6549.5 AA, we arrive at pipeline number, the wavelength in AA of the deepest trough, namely 6557.07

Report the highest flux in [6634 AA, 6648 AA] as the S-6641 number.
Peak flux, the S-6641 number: 1.247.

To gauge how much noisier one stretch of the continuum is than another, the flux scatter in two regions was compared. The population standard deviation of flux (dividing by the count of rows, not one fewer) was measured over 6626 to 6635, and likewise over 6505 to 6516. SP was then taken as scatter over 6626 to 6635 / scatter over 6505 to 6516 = 1.3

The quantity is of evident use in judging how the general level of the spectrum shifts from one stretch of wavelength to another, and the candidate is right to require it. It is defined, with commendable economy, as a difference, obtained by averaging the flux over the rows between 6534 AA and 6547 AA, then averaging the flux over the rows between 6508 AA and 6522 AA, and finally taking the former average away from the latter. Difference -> -0.17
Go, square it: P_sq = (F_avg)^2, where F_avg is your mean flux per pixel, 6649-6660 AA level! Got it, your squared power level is 1.10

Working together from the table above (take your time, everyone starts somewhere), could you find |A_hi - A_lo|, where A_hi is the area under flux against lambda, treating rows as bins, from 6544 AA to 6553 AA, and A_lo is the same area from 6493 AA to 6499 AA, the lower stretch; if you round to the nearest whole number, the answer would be 5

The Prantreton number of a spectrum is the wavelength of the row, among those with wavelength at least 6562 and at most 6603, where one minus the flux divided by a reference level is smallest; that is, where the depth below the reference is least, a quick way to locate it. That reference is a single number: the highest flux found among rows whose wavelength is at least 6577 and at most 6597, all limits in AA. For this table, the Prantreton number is 6582.79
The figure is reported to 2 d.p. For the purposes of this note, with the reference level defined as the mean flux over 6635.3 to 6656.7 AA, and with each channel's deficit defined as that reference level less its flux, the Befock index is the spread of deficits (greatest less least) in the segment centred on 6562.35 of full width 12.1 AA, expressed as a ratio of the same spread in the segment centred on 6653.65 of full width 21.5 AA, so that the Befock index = 0.68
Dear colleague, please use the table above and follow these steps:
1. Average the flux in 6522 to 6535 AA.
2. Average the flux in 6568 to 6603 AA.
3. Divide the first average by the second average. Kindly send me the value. 1.13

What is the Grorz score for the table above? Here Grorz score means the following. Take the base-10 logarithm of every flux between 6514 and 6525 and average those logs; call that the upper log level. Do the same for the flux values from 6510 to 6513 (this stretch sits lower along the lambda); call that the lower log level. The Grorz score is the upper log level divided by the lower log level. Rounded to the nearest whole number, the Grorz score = 2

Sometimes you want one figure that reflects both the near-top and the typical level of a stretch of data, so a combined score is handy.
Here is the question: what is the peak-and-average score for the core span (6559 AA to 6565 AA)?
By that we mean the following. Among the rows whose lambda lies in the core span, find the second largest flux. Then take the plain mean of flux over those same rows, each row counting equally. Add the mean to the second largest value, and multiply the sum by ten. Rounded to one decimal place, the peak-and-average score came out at 24.6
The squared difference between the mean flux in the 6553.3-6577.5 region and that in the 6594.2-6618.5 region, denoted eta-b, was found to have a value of 0.060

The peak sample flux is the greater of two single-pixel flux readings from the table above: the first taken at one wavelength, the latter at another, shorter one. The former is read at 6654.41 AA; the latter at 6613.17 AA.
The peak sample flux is 1.15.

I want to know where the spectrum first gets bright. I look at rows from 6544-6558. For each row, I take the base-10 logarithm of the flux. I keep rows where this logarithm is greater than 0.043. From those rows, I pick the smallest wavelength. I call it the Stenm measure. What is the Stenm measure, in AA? 6545.00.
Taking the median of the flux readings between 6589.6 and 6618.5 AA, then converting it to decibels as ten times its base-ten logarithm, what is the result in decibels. -0.5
